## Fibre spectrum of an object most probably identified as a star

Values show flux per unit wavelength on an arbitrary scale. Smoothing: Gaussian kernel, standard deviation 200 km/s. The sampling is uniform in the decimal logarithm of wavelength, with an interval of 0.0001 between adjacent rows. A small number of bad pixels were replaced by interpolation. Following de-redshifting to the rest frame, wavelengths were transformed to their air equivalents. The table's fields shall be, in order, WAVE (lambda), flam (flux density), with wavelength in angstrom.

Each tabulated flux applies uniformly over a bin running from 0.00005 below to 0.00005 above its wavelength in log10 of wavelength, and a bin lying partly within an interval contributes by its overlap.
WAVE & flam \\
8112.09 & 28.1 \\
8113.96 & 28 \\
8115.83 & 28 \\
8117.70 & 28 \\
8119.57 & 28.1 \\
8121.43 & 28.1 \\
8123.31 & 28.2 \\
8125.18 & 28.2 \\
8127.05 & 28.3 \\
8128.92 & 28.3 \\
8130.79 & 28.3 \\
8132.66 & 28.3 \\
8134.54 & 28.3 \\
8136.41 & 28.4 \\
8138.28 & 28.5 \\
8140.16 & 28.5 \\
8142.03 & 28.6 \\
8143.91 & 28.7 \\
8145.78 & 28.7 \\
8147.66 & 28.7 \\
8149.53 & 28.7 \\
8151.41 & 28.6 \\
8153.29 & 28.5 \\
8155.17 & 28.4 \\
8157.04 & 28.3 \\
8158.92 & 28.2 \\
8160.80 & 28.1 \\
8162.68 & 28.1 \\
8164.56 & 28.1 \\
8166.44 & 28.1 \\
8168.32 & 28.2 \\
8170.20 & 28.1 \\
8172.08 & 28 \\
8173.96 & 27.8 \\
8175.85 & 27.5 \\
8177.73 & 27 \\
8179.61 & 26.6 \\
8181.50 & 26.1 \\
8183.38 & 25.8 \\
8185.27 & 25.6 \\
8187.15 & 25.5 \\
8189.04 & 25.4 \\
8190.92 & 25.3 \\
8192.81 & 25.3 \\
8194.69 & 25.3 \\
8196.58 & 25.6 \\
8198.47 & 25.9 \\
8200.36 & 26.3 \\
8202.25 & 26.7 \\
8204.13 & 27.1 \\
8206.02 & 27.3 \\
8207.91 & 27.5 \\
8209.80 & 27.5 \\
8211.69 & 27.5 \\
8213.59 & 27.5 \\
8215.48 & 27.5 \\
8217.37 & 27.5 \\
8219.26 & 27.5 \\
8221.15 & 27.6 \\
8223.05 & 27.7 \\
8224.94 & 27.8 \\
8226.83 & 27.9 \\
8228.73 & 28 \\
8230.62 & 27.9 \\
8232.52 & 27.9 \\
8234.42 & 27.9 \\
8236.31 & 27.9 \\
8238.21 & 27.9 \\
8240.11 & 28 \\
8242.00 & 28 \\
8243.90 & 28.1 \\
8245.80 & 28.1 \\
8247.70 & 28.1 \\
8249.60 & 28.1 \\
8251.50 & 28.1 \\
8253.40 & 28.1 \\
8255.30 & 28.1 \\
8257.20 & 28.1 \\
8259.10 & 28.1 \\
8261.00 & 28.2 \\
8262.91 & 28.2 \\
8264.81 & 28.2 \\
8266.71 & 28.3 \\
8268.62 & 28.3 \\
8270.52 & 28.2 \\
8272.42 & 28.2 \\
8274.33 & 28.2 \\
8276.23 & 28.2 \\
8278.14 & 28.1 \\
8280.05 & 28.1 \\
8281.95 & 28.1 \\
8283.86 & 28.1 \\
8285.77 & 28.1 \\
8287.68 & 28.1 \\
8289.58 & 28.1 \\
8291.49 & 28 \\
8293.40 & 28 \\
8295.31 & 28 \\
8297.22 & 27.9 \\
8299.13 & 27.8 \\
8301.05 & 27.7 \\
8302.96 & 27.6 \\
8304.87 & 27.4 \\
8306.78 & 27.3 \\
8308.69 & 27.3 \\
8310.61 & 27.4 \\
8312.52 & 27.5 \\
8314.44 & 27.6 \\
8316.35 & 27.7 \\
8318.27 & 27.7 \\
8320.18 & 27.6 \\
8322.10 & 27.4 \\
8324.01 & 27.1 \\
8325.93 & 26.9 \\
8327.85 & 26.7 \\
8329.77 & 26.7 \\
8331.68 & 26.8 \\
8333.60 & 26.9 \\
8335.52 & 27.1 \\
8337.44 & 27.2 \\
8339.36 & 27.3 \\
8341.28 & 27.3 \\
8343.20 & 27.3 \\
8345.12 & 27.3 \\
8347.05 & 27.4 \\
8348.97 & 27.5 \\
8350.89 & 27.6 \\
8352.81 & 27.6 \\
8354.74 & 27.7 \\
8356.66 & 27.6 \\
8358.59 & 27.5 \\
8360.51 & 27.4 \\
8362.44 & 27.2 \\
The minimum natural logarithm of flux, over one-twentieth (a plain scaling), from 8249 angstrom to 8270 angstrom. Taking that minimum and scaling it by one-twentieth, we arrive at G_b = 0.1668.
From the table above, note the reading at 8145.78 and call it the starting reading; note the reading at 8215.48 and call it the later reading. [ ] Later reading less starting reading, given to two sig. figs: -1.2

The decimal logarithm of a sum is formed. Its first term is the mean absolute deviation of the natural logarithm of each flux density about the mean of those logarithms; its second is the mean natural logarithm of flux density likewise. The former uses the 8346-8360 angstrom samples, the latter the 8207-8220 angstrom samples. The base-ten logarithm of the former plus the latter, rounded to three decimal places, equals 0.521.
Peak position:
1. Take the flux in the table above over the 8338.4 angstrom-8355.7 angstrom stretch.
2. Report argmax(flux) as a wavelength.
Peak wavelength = 8354.74 angstrom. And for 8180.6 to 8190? 8181.50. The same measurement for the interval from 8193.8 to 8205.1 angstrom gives 8204.13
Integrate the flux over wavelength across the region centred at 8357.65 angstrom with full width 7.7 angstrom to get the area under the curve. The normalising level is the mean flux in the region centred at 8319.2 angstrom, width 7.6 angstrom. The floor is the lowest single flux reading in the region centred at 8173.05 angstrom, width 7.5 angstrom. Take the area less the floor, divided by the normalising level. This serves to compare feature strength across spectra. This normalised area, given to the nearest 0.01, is 6.69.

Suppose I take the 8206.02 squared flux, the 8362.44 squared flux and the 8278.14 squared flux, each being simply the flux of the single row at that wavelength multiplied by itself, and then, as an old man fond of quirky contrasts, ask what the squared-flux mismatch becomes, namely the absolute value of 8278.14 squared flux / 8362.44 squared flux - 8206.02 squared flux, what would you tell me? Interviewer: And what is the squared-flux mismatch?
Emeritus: 744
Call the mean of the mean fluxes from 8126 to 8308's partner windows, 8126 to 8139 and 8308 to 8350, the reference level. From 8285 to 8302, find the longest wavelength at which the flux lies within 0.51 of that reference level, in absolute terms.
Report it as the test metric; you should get 8301.05 angstrom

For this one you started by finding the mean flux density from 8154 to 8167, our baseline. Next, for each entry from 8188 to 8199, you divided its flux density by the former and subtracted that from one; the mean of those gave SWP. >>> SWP 0.10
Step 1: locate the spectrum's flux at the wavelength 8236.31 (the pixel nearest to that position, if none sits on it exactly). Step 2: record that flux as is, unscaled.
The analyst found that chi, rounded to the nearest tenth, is 27.9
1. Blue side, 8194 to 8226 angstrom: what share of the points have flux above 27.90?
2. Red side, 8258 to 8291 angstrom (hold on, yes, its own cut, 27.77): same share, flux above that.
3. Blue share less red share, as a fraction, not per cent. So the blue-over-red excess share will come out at -1.0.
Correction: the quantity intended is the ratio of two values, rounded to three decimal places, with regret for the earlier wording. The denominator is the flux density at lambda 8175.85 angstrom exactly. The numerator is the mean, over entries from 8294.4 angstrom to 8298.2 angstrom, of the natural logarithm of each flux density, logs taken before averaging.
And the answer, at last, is 0.121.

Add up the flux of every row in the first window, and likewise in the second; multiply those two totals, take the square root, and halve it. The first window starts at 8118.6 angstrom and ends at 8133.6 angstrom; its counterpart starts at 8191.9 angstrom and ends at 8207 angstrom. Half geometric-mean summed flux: 109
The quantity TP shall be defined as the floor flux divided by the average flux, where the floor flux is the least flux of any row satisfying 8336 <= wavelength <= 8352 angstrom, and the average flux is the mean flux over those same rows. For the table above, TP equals 0.994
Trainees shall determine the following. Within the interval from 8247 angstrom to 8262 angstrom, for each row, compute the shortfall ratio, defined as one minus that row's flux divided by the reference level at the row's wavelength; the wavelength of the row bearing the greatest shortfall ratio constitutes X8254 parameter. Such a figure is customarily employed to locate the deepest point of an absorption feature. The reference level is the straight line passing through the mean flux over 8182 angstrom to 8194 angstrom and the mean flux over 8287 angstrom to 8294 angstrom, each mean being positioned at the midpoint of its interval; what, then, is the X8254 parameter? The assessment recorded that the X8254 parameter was 8259.10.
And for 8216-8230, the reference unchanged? 8219.26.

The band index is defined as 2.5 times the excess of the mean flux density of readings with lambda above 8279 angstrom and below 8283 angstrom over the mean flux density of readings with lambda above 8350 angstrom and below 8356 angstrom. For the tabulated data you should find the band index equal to 1.2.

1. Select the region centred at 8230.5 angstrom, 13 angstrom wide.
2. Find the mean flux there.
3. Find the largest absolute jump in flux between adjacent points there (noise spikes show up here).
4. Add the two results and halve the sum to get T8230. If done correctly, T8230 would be 14.0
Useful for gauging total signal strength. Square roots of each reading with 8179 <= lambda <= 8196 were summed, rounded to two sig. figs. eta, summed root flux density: 46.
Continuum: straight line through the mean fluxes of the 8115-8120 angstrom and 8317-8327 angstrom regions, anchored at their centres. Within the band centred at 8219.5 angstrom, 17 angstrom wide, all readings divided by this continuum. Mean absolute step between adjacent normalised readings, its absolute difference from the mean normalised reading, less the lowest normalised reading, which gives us 0.0029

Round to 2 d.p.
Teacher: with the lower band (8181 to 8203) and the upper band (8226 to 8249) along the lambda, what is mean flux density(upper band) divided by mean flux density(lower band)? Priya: 1.09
